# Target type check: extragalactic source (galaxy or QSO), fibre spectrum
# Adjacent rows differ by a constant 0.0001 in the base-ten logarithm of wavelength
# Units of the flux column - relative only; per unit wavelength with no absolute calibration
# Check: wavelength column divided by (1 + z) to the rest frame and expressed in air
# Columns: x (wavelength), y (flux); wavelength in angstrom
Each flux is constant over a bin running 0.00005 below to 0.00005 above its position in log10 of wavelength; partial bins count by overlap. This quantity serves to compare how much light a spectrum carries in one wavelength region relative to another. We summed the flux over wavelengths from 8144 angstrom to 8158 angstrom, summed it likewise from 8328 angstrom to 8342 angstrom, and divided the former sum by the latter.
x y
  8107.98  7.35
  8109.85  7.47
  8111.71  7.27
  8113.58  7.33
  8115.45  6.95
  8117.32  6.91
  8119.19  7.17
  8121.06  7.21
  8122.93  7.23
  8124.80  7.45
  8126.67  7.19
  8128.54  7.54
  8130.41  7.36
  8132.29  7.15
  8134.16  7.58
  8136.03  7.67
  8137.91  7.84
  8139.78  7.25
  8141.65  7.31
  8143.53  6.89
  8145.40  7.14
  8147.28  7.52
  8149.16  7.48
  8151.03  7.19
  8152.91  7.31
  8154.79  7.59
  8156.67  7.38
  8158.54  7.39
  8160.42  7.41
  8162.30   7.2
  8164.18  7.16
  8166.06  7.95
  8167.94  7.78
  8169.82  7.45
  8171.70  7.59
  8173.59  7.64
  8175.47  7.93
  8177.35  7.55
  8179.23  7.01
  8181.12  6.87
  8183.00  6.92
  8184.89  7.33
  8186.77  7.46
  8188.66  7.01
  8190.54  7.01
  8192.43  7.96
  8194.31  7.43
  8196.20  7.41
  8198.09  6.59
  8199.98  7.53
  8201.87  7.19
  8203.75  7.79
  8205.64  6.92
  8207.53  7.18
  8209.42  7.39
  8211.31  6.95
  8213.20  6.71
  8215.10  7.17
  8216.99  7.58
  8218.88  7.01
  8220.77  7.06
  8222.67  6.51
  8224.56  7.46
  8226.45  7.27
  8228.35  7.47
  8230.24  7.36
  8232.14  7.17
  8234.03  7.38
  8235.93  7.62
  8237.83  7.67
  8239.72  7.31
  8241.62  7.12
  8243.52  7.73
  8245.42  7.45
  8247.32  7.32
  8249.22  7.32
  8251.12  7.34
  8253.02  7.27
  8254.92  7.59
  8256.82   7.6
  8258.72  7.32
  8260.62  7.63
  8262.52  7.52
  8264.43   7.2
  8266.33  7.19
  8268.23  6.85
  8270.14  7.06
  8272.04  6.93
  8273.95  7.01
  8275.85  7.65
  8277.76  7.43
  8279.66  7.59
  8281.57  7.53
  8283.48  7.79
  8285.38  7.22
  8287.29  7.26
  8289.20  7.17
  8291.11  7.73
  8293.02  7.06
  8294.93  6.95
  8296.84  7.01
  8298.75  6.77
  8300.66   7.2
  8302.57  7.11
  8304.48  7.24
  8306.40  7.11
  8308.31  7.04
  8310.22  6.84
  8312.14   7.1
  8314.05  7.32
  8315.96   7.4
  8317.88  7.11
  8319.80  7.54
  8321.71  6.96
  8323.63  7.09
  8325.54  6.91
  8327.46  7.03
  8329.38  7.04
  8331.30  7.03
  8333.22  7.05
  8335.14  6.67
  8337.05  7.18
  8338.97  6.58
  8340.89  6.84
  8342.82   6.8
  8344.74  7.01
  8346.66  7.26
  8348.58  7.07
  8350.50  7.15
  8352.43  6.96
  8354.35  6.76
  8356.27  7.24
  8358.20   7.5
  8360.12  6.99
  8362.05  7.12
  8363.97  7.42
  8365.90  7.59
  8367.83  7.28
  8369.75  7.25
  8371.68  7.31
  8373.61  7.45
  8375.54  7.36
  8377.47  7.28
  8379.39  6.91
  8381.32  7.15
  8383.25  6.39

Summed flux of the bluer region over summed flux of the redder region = 1.07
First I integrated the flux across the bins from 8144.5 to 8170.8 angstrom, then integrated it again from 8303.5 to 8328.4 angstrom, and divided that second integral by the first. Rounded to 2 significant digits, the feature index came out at 0.91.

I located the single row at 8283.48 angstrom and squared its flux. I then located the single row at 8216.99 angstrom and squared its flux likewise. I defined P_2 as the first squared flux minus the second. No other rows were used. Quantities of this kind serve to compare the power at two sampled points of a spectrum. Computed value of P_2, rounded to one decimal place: 3.2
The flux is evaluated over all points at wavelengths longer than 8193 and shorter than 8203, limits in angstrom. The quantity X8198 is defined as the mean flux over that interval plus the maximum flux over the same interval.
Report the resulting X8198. 14.8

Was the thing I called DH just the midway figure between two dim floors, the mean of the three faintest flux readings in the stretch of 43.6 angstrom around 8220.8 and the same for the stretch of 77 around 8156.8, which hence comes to 6.80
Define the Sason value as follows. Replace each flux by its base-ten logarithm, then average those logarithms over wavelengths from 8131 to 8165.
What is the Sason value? 0.867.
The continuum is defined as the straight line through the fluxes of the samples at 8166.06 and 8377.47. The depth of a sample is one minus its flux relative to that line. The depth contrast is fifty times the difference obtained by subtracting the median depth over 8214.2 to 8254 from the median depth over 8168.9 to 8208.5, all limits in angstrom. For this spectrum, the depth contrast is 0.65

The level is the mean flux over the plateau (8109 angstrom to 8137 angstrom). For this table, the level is 7.30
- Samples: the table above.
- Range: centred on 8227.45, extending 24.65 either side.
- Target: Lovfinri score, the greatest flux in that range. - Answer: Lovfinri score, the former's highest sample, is 7.79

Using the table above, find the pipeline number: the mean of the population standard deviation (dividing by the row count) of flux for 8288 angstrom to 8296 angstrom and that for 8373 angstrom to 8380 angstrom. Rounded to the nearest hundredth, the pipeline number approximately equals 0.25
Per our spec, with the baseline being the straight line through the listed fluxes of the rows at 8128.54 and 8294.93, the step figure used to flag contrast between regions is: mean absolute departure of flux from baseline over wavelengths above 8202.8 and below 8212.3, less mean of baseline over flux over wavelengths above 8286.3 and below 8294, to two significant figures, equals -0.68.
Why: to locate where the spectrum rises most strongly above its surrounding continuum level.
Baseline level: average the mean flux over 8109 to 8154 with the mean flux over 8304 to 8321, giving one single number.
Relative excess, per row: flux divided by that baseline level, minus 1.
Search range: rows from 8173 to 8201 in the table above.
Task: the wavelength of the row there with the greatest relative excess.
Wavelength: 8192.43 angstrom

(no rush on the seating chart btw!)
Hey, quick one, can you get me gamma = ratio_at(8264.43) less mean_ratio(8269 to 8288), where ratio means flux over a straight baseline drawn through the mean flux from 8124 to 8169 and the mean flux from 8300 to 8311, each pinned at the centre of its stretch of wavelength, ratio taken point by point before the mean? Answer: -0.02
